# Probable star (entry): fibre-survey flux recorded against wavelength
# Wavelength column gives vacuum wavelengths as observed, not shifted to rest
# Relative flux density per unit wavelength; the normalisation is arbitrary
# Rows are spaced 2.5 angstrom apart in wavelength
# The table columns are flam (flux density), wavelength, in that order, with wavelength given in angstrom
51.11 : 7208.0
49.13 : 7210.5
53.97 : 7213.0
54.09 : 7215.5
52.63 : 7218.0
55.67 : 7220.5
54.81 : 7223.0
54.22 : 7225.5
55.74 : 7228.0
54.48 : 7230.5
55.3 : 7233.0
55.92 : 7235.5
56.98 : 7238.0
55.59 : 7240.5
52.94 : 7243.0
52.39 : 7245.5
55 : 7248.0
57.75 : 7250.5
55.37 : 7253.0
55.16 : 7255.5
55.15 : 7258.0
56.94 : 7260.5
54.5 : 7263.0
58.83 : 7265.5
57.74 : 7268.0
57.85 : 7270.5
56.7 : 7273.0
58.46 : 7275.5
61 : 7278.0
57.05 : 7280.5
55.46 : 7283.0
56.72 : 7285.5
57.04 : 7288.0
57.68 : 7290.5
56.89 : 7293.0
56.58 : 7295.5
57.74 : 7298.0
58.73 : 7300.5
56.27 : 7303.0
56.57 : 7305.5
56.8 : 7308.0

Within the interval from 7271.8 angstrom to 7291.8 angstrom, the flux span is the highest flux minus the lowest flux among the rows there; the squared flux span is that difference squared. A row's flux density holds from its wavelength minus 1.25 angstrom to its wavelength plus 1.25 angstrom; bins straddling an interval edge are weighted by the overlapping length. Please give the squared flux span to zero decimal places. 31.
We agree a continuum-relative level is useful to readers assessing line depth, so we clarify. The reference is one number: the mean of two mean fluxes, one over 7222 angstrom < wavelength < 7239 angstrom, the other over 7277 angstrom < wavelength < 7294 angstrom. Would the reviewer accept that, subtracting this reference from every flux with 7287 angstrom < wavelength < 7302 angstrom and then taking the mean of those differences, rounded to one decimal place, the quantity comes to 1.1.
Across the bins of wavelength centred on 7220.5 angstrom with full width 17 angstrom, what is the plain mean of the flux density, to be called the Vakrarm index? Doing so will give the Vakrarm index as 54.4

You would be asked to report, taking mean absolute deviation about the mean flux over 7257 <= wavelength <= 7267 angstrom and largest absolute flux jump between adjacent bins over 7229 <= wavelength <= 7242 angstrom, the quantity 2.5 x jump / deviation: 2.3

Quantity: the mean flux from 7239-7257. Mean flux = 54.9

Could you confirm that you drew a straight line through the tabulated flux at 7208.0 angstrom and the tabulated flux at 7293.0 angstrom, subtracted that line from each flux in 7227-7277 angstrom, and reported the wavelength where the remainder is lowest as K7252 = 7245.5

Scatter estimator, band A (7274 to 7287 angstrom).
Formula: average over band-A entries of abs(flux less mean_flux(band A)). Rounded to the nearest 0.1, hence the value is 1.6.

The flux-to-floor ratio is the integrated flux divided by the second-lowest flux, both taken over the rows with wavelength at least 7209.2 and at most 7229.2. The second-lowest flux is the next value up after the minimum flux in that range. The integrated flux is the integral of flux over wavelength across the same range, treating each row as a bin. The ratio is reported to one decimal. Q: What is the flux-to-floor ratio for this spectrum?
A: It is 20.4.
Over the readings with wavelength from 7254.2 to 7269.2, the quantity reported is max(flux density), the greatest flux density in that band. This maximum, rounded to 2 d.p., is 58.83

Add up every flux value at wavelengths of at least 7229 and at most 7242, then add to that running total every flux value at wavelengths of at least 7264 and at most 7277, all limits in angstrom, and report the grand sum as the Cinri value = 568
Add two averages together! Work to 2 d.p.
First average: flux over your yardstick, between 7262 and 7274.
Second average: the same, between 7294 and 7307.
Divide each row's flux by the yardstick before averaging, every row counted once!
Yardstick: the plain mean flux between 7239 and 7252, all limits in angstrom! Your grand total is 2.09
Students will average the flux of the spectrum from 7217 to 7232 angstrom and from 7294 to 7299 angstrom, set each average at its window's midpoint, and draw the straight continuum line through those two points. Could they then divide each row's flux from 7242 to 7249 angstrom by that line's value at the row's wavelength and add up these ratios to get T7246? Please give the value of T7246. 2.90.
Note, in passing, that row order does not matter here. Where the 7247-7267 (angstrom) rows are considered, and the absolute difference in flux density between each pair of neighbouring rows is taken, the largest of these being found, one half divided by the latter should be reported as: 0.115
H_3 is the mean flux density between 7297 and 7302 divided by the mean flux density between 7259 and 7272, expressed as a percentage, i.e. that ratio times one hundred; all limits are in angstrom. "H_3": 102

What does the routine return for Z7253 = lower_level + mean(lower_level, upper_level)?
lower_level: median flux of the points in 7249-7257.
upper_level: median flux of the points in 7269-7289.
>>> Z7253 112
